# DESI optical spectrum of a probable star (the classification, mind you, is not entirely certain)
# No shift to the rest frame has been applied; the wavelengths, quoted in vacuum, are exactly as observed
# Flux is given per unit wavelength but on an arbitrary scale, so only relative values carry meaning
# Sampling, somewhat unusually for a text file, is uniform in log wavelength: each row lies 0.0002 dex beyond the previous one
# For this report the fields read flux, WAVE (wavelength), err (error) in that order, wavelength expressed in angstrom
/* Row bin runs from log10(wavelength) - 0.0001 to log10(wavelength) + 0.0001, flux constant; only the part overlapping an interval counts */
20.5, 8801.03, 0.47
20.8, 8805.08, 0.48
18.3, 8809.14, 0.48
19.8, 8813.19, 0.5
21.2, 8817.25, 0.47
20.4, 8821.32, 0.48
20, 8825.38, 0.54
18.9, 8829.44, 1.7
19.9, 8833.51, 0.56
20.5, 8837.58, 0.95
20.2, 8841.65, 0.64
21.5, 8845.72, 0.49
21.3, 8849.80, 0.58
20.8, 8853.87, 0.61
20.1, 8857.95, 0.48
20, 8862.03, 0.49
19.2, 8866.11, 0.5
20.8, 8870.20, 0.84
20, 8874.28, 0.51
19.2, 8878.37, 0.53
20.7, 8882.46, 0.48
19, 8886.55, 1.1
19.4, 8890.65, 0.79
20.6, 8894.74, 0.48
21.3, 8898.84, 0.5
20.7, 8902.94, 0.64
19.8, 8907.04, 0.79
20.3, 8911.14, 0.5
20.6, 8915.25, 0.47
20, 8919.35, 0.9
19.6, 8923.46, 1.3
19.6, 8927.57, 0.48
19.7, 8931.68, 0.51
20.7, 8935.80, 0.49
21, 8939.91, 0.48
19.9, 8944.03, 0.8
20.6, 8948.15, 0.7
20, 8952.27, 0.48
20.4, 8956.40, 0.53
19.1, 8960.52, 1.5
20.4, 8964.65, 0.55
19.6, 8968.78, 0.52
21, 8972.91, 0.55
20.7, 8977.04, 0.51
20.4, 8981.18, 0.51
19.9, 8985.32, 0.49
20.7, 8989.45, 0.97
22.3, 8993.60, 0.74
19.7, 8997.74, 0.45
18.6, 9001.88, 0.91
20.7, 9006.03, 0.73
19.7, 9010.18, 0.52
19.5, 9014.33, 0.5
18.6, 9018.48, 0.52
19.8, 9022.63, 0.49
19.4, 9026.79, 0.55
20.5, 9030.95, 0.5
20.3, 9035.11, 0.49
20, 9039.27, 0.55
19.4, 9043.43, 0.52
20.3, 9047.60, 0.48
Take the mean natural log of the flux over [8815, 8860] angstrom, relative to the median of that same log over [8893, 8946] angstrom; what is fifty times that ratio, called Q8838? 50.1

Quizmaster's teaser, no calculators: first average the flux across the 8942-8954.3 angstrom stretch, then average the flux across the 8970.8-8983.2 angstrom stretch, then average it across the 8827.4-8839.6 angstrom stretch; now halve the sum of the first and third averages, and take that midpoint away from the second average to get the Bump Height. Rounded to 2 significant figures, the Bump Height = 0.73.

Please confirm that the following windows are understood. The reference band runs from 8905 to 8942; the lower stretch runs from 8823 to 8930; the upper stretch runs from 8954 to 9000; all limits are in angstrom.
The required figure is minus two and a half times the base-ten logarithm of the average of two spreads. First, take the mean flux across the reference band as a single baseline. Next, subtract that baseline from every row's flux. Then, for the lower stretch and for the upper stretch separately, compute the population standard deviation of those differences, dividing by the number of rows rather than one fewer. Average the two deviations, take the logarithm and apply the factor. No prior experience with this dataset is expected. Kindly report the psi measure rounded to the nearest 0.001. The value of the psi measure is 0.308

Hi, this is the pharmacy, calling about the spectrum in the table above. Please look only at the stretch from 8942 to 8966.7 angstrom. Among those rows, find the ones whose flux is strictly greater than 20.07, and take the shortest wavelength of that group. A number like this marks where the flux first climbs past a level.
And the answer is 8948.15 angstrom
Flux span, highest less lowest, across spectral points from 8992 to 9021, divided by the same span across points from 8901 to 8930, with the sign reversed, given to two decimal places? -3.36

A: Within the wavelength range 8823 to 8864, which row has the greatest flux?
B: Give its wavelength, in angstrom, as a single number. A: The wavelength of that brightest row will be 8845.72 angstrom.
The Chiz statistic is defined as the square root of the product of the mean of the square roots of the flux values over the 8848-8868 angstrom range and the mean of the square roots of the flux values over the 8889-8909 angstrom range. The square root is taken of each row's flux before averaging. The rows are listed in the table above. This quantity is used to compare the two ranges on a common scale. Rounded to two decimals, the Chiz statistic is 4.51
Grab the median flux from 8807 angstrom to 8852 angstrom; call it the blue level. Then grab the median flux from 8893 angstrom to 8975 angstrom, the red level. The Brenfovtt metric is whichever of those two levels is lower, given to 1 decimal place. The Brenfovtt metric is 20.2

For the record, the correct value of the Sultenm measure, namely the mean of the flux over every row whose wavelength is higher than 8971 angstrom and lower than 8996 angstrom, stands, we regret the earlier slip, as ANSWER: 20.8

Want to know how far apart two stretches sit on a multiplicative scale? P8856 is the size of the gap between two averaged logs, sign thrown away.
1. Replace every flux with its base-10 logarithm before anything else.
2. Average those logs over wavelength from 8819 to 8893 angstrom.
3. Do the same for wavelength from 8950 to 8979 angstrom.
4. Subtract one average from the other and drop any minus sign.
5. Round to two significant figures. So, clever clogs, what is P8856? 0.0015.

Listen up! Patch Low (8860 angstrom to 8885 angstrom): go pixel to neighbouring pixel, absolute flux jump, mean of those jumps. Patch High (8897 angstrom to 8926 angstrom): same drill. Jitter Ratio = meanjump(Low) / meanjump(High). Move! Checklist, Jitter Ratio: 2.0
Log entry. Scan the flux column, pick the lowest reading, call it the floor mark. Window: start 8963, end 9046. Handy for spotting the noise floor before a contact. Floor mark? 18.6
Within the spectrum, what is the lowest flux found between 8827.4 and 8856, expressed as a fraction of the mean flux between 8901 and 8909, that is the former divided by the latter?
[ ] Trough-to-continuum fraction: 0.933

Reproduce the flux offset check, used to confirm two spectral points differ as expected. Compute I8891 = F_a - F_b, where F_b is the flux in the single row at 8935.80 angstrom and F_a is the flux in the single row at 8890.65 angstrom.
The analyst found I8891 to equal -1.3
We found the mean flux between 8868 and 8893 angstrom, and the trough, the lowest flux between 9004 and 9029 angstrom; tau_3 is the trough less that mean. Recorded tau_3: -1.25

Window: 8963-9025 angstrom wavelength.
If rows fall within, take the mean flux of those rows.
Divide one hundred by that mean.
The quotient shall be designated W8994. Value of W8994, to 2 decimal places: 4.97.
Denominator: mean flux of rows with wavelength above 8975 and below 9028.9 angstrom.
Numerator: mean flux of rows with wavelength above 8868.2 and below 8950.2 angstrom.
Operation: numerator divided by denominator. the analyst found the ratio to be 1.009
